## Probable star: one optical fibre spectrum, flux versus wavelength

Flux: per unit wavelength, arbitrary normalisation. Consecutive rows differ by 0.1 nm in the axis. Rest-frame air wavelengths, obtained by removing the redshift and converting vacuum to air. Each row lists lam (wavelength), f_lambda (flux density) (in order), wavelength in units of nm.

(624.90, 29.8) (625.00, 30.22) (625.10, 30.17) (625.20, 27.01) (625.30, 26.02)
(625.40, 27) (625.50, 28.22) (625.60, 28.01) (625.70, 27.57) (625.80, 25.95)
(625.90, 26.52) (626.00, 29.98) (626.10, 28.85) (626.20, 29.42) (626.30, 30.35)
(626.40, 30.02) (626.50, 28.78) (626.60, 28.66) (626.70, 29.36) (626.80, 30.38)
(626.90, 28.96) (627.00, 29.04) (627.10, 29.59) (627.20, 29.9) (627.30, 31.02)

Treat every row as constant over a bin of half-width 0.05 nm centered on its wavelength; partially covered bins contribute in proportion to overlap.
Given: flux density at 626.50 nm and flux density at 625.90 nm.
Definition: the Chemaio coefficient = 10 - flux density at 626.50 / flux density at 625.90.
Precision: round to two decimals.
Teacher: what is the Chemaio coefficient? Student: 8.91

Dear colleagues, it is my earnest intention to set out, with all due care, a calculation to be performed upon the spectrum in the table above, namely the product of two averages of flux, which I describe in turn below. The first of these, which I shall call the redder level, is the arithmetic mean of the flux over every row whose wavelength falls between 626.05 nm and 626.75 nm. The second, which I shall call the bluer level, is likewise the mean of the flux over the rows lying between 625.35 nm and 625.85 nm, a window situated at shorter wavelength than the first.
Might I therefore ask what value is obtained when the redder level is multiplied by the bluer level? 803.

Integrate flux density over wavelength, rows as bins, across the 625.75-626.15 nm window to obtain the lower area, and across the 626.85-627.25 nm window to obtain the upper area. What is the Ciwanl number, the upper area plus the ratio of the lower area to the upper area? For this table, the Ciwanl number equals 12.7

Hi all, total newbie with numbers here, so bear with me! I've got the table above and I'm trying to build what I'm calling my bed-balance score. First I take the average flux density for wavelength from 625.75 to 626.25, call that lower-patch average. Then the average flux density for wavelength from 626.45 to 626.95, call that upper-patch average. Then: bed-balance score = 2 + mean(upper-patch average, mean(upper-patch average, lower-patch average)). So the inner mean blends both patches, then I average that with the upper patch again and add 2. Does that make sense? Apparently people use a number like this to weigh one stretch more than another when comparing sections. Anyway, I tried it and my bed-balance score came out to 31.0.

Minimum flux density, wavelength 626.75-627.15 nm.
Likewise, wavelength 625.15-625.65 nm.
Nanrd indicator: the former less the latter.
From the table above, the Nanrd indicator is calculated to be 2.94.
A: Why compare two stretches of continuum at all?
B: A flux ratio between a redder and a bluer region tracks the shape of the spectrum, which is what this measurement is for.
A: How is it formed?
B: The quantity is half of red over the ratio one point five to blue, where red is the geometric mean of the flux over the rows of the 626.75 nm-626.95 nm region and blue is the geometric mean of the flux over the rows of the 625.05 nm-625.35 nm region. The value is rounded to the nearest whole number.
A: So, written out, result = 274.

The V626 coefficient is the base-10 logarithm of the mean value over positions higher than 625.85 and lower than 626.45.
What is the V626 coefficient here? 1.47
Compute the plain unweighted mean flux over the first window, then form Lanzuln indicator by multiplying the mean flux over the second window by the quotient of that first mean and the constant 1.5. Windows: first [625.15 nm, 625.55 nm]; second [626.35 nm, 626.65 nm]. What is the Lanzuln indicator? 526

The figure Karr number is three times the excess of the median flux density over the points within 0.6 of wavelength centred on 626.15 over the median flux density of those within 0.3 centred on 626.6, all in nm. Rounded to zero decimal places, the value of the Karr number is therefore 3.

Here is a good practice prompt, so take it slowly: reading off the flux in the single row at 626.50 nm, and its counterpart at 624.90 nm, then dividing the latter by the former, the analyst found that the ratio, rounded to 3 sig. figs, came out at 1.04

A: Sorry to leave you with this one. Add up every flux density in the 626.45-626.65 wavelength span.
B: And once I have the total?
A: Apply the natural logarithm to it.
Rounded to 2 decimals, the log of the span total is 4.05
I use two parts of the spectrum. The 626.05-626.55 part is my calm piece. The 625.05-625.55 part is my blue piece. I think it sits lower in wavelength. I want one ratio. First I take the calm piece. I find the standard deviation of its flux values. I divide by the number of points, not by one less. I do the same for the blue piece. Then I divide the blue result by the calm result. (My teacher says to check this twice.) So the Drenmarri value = 2.29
